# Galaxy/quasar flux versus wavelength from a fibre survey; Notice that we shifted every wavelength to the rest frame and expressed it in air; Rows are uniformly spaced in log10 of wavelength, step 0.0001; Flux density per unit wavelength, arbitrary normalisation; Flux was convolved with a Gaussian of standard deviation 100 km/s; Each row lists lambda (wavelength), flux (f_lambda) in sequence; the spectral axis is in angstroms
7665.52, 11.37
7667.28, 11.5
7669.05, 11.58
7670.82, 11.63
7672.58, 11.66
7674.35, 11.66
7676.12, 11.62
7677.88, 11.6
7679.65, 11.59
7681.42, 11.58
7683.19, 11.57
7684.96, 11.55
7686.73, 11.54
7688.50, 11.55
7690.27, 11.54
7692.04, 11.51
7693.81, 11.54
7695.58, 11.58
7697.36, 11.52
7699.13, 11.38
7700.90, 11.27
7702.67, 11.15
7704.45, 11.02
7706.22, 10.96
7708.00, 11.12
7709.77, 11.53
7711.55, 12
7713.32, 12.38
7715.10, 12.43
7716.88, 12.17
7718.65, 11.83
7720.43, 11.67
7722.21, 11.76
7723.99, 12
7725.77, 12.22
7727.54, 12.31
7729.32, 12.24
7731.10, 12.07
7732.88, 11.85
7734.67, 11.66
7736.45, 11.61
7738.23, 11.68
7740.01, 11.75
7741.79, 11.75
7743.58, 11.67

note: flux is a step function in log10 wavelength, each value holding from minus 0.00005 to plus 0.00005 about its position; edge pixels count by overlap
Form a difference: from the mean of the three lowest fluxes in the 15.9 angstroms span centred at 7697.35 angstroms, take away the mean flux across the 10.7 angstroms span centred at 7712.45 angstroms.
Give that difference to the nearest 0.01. -0.79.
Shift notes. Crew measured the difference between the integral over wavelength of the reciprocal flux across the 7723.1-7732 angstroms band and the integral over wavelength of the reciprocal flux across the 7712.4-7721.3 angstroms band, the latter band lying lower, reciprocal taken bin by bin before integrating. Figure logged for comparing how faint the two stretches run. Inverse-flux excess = -0.004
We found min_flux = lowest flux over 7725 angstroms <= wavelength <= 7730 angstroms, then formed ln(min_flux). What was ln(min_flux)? 2.50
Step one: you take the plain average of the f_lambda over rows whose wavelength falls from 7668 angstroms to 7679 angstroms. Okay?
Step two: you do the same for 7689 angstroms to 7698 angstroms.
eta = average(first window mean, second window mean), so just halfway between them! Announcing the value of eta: 11.6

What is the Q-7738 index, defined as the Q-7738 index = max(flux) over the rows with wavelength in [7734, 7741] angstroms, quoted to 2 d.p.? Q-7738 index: 11.75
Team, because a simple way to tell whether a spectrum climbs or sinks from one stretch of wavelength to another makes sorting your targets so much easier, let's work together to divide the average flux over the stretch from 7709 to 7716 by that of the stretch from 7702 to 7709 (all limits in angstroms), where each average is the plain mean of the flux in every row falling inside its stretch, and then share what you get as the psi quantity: 1.09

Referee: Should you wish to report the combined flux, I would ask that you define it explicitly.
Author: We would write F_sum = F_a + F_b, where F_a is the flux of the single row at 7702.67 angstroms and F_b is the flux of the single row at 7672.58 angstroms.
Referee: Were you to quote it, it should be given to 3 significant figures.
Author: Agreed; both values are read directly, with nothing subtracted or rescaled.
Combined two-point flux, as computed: 22.8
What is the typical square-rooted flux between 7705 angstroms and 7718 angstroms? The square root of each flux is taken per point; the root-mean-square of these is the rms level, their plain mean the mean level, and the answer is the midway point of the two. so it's 3.434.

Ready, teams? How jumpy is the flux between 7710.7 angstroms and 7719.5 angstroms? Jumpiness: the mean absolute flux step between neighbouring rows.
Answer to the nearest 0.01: 0.26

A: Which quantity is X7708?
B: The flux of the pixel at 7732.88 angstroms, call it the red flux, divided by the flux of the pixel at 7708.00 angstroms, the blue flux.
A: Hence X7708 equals 1.07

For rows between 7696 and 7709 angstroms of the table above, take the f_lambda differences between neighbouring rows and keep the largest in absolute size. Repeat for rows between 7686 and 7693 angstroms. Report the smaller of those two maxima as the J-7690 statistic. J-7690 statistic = 0.030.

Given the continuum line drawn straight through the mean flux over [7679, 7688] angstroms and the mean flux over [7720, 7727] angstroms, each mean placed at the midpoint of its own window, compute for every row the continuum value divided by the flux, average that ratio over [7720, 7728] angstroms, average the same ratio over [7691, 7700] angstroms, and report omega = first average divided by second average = 0.98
